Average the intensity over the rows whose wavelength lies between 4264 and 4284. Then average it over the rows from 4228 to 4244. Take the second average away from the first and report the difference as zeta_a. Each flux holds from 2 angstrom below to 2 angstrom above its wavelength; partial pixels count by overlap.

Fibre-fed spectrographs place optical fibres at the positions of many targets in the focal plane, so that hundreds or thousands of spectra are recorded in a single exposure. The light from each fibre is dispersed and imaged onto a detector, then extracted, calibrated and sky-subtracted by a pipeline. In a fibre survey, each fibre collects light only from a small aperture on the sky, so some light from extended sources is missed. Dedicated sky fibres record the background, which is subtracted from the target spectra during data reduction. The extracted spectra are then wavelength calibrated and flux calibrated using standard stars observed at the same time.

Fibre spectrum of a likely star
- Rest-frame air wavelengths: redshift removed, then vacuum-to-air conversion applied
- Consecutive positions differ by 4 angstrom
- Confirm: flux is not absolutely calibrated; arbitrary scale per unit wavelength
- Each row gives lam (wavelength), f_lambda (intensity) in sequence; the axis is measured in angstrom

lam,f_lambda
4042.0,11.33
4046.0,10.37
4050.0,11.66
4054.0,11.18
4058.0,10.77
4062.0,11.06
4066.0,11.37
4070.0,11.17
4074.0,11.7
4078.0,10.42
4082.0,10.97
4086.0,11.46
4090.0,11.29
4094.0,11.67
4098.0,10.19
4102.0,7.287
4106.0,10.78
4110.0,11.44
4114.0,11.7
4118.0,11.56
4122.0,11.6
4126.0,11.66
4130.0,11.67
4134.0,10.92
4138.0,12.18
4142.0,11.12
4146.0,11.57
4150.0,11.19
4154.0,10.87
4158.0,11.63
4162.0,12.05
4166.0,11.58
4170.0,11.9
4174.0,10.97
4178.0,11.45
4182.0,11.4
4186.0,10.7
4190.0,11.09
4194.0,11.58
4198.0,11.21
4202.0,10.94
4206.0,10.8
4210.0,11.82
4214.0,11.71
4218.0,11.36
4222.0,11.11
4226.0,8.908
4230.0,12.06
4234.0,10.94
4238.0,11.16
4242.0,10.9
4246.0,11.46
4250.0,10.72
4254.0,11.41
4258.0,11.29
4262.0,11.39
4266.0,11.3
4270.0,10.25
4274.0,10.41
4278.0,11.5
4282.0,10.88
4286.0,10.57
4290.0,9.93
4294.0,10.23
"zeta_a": -0.40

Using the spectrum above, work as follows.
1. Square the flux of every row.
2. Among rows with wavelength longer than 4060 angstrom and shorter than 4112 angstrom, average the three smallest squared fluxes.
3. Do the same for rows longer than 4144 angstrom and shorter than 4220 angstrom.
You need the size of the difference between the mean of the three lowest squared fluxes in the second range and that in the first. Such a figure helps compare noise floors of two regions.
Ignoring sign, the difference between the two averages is 28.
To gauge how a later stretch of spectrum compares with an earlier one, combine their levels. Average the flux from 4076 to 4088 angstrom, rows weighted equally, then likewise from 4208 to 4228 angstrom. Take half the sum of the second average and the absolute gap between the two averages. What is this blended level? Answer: 5.5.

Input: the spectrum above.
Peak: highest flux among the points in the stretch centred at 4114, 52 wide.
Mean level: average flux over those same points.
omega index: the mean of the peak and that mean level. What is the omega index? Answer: 11.63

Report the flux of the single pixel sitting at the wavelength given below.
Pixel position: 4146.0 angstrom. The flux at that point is 11.57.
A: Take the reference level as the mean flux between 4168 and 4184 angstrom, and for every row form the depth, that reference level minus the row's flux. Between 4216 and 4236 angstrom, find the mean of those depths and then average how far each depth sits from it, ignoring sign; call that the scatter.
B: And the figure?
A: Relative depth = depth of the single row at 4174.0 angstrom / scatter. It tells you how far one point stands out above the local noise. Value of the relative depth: 0.6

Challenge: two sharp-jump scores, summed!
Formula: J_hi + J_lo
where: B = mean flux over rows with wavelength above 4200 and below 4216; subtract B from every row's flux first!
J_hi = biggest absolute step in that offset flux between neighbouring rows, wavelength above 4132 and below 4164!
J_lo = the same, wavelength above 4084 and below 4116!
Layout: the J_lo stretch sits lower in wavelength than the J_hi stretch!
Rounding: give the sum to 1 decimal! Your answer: 4.8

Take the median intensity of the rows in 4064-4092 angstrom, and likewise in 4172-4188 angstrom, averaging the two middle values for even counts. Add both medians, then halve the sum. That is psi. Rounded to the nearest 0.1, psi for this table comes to 11.2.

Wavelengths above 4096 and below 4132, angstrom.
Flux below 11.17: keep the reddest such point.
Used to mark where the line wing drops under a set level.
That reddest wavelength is 4106.0 angstrom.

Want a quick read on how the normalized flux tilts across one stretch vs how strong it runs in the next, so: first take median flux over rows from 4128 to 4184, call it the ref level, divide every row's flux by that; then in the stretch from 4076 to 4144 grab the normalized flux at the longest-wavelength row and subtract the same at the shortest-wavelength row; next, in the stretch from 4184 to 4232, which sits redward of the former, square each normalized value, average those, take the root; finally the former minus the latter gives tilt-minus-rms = -0.907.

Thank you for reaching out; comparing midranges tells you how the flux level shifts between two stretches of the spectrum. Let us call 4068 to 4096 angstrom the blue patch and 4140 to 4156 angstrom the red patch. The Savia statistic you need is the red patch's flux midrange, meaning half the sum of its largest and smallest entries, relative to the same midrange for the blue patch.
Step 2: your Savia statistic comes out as 1.01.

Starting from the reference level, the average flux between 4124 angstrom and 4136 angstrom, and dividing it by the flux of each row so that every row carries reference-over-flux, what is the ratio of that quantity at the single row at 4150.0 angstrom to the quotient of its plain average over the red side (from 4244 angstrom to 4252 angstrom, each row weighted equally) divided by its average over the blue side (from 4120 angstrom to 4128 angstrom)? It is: 0.97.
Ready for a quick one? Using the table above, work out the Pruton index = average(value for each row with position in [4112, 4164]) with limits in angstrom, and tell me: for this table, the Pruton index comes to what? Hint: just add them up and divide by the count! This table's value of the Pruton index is 11.5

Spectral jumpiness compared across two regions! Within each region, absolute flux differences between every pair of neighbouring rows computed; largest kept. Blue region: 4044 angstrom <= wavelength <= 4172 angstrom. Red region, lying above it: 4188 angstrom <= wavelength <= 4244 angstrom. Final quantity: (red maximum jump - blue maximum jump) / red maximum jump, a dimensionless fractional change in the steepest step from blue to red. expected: -0.11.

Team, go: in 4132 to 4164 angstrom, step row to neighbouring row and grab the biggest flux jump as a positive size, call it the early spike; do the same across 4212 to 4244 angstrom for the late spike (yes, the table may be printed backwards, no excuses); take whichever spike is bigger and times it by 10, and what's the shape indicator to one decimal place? 31.5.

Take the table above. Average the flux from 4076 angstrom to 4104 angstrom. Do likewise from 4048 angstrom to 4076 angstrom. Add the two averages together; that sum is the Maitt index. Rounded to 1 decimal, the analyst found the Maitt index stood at 21.7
